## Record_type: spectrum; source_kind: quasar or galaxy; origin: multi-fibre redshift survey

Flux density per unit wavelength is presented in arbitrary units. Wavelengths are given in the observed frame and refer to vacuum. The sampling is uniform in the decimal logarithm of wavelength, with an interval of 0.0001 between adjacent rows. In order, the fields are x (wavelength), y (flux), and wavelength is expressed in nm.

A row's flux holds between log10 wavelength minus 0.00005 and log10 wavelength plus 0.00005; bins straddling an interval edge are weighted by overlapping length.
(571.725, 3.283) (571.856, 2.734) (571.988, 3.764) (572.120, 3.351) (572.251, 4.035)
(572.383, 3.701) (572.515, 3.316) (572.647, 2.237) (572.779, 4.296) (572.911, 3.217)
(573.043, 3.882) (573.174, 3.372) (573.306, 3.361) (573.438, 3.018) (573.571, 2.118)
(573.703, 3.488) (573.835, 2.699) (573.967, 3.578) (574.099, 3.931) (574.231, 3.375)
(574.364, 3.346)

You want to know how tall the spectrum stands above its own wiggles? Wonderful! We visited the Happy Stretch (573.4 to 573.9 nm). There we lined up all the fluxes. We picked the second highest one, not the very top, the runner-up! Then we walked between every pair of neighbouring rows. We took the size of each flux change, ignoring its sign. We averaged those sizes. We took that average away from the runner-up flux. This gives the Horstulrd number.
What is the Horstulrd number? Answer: 2.00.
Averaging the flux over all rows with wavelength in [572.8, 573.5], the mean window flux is 3.4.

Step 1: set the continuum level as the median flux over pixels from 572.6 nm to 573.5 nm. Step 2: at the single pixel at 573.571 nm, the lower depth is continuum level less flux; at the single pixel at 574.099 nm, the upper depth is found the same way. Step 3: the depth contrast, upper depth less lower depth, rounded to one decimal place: -1.8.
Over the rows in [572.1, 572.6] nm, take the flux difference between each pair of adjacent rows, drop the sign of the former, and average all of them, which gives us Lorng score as 0.47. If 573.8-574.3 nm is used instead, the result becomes 0.60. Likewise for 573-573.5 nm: 0.29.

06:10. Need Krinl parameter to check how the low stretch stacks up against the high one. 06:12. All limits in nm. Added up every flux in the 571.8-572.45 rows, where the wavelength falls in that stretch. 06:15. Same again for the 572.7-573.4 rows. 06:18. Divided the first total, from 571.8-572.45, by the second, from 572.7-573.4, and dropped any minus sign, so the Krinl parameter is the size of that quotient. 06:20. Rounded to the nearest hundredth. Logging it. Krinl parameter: 0.97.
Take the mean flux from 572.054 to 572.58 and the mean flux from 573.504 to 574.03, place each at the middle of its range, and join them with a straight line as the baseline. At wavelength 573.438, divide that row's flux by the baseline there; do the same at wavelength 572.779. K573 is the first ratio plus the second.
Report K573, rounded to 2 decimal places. 2.23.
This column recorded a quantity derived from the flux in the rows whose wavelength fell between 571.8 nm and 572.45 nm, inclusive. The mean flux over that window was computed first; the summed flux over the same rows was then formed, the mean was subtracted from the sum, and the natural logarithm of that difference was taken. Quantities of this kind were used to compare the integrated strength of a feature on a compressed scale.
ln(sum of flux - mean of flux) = 2.64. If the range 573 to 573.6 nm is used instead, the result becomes 2.53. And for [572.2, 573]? 2.85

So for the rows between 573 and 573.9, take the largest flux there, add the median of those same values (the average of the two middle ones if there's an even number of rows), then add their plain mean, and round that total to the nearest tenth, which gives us 10.4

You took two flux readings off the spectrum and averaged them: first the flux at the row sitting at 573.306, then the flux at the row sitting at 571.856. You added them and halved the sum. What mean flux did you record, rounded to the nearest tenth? 3.0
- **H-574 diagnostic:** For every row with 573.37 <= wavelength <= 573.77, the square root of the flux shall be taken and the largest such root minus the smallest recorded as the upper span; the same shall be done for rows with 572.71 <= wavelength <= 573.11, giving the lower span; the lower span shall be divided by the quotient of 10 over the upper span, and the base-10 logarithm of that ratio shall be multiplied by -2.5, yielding 4.85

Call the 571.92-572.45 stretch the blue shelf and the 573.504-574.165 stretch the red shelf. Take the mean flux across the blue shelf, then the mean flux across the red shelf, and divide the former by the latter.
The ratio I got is 1.17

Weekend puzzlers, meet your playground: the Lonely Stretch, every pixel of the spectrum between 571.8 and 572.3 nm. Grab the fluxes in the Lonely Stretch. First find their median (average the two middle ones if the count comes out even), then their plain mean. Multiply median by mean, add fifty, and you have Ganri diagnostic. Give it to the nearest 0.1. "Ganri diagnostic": 62.3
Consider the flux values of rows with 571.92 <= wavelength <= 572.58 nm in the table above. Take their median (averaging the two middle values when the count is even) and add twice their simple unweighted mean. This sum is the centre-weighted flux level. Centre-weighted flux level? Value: 11.0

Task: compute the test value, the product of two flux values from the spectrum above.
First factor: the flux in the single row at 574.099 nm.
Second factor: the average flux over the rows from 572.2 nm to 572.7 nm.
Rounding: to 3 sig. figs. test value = 13.1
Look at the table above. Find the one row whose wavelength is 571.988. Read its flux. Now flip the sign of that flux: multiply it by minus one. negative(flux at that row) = -3.8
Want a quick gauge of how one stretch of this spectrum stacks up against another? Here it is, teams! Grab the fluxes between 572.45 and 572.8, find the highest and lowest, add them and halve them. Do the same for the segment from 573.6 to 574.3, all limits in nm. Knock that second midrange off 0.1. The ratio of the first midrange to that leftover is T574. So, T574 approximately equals -1.02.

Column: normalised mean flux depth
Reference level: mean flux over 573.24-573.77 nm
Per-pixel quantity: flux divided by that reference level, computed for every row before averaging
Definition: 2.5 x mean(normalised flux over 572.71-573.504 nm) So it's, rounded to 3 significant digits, 2.94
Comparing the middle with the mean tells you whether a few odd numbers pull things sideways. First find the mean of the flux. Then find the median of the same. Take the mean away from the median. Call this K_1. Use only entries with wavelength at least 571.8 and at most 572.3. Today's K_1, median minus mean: 0.09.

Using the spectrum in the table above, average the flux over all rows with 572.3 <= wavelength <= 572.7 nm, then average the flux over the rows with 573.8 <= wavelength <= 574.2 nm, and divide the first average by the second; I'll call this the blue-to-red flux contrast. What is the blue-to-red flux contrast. 0.91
